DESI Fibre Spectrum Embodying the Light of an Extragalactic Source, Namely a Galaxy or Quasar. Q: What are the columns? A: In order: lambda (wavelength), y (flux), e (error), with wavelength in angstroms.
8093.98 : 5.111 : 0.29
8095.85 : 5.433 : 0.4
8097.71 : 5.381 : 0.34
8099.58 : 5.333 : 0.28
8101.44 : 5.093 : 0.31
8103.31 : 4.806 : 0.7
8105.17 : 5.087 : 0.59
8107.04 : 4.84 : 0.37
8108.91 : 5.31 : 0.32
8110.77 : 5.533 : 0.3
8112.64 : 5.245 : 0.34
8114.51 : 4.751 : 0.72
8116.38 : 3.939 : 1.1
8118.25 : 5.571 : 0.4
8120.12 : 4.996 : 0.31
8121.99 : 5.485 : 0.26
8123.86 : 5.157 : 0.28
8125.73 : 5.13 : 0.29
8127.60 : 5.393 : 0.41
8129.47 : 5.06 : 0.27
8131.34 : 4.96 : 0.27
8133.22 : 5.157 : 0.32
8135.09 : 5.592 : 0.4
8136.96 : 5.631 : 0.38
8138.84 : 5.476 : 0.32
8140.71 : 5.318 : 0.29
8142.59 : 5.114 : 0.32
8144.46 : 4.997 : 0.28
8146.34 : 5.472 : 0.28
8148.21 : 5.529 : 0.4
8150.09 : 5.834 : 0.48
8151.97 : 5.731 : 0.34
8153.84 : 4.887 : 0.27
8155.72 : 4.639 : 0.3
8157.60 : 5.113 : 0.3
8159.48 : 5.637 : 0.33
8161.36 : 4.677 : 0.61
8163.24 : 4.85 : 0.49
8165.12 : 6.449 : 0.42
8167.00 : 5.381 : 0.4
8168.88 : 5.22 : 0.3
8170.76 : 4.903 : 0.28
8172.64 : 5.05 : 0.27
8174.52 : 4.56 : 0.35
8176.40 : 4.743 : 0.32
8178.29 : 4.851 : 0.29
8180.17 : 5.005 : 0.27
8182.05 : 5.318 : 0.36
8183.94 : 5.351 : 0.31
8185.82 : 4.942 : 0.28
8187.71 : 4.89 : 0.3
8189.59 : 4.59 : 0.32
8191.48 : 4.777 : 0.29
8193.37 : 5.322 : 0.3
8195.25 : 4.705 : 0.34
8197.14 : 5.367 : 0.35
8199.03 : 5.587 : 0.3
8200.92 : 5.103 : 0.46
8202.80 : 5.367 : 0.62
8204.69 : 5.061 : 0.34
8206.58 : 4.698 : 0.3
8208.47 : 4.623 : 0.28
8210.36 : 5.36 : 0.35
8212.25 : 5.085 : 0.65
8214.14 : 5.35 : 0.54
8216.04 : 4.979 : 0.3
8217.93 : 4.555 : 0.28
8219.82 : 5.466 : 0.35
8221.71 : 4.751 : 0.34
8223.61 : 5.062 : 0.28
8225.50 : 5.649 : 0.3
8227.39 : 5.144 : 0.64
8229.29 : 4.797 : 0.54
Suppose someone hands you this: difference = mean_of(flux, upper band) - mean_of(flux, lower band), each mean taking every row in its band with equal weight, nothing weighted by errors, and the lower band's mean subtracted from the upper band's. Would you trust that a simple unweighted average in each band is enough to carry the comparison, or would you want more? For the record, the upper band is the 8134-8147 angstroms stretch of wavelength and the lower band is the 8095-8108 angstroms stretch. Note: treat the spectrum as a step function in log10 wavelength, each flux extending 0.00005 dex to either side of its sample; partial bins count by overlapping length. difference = 0.23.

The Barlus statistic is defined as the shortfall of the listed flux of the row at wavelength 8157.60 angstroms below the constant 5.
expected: -0.11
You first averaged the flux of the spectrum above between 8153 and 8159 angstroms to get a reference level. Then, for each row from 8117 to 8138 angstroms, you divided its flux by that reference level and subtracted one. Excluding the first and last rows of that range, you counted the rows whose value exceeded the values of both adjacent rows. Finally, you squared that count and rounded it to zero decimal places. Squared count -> 4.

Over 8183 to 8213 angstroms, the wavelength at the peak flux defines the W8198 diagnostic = 8199.03 angstroms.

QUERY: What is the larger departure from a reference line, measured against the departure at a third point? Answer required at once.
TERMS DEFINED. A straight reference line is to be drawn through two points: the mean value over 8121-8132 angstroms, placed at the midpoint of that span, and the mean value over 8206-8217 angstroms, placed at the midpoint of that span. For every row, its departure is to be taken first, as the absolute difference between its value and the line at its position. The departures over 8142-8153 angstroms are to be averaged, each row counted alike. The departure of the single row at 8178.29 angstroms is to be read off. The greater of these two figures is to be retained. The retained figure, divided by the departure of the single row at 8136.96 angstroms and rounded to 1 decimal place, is 0.8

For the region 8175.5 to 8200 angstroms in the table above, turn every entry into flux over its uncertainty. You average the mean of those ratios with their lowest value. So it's 15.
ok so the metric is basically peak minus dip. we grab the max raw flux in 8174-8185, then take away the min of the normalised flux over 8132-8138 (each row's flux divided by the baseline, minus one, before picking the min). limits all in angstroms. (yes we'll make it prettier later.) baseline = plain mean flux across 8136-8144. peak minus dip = 5.39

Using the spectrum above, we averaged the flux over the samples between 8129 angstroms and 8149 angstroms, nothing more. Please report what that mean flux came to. 5.30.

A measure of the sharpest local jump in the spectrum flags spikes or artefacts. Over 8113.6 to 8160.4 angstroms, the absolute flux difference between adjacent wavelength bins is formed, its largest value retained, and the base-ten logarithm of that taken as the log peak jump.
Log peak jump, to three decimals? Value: 0.213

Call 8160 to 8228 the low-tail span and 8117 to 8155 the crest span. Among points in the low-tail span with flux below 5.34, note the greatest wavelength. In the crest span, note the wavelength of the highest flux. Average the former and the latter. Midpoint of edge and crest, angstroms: 8188.7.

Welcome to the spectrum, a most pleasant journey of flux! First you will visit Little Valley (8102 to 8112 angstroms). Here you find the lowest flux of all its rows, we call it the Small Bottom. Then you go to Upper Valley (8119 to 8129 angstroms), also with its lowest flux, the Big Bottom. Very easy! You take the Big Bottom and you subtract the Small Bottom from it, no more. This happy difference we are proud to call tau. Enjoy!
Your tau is 0.19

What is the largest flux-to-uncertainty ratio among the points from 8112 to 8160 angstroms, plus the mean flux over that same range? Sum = 26.3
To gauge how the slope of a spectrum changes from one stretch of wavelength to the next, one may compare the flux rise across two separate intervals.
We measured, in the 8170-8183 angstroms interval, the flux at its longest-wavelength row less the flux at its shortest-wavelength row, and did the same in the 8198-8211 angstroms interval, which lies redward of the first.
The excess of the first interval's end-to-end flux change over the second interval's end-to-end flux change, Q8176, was 0.6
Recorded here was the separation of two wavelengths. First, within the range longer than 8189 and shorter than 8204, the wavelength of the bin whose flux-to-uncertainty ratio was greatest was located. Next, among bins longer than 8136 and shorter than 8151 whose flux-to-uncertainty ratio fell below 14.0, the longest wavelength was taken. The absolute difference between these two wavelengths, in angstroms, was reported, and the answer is 48.9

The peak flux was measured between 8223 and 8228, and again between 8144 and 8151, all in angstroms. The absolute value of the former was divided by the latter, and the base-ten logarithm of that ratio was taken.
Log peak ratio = -0.014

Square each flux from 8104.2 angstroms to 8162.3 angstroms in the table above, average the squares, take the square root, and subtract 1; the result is 4.22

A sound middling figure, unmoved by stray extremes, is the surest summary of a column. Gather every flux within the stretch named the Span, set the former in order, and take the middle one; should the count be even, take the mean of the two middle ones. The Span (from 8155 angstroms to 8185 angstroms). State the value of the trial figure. 5.03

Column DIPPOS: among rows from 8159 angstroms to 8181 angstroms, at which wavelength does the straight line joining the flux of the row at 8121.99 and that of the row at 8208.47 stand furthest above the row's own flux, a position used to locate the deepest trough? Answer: 8161.36 angstroms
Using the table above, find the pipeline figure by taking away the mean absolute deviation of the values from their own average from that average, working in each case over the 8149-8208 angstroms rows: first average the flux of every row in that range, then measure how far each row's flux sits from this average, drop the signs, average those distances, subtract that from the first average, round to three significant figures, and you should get 4.78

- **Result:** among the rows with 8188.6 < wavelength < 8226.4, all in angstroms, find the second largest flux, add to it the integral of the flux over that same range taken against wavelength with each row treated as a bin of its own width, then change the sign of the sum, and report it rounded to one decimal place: -197.3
